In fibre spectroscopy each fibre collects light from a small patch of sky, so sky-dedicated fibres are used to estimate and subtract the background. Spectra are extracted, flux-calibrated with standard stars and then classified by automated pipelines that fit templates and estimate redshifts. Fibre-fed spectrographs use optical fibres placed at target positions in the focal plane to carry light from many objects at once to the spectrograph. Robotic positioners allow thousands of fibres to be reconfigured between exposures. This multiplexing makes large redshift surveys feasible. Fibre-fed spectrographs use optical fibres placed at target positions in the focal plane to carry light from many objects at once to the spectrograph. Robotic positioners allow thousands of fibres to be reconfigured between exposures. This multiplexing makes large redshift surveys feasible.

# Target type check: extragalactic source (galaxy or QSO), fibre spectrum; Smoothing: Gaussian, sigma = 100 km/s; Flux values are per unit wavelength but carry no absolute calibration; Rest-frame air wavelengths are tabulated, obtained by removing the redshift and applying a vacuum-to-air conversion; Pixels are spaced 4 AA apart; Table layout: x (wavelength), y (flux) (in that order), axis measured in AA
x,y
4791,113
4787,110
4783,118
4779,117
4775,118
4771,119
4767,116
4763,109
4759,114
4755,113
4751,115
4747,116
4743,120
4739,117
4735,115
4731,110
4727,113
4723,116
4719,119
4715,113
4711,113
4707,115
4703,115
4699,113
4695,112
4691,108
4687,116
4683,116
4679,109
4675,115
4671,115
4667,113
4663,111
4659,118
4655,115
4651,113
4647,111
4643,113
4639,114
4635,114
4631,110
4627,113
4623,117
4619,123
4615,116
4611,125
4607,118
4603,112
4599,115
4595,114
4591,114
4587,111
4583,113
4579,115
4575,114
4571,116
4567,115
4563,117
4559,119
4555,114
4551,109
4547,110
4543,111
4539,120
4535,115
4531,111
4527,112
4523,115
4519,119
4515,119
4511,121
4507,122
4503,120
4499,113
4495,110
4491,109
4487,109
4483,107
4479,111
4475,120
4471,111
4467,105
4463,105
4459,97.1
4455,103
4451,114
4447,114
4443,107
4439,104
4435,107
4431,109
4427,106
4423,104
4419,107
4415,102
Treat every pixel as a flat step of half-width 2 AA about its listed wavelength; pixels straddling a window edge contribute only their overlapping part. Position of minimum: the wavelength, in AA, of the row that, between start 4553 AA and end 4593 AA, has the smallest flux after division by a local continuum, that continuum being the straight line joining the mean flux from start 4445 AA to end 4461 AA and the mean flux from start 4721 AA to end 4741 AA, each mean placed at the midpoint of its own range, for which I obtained 4587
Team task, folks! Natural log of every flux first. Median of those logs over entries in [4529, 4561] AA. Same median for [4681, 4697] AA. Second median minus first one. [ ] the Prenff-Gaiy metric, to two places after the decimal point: 0.01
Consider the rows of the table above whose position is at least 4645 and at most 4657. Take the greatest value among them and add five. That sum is 120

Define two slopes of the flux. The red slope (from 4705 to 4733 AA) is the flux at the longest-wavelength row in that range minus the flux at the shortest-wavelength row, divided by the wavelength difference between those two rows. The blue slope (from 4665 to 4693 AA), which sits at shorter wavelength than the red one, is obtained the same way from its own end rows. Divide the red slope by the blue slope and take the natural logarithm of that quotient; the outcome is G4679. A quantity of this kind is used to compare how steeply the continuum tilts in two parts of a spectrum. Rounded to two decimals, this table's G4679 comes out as 0.00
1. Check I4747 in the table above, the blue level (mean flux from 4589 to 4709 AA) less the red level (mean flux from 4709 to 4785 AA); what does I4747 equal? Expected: -1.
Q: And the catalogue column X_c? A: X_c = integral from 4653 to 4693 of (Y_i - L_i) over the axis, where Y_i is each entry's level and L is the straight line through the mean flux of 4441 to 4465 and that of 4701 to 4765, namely 29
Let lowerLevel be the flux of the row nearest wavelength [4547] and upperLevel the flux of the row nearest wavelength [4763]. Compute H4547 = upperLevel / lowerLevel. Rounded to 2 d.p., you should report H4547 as 0.99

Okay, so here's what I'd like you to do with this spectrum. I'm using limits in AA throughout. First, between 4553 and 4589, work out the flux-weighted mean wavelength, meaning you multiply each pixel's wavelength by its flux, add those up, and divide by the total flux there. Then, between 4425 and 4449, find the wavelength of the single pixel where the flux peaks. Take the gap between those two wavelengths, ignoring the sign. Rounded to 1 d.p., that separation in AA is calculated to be 123.9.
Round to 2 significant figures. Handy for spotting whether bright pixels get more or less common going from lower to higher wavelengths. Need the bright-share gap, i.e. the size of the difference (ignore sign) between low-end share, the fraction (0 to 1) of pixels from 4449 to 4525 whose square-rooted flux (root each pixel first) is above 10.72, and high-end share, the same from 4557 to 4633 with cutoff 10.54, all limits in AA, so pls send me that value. 0.53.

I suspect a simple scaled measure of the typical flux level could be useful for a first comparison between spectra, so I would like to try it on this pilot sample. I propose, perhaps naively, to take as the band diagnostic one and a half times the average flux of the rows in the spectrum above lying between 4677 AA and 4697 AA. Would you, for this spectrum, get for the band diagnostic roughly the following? 168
